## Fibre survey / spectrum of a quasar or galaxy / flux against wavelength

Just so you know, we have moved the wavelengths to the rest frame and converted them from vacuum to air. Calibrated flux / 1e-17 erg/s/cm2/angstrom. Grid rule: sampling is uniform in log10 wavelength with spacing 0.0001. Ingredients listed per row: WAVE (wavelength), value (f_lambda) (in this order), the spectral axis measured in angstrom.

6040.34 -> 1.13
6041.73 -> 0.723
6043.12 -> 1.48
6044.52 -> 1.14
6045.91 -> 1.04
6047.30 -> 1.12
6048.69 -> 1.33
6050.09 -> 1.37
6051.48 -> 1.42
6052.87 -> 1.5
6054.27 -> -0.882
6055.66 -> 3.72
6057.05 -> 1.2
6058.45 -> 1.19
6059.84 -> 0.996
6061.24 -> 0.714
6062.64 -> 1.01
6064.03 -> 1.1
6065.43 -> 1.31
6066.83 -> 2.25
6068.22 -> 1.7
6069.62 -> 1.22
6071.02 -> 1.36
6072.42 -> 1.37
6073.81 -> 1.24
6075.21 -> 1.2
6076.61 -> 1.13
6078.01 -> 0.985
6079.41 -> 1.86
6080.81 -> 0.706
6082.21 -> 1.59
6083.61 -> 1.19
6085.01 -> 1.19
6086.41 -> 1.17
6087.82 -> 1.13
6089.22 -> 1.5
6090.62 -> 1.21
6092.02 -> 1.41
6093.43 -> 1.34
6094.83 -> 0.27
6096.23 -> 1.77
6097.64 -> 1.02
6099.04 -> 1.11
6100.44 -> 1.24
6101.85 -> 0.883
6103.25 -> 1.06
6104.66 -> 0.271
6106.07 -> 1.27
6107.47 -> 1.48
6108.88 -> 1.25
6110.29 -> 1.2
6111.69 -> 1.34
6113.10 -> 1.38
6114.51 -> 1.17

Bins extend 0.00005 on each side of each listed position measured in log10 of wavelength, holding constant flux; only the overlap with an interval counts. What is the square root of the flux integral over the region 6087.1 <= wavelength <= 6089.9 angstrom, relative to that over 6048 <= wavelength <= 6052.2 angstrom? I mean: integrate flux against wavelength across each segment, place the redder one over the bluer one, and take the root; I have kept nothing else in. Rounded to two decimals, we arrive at 0.80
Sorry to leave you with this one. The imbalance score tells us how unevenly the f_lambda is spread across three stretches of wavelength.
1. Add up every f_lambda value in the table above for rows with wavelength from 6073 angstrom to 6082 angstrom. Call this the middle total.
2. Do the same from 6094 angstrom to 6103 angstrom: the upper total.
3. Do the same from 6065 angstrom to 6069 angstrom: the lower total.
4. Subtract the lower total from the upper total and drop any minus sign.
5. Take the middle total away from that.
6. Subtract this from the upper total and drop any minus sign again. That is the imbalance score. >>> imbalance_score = 12.4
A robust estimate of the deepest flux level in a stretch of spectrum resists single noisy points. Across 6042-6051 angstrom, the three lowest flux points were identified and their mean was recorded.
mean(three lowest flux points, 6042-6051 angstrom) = 1.1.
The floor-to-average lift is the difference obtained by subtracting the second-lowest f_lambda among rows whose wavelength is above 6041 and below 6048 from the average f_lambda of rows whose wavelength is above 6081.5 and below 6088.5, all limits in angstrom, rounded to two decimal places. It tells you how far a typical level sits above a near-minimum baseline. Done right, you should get 0.21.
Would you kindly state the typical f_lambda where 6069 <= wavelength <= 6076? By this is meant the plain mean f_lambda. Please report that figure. 1.28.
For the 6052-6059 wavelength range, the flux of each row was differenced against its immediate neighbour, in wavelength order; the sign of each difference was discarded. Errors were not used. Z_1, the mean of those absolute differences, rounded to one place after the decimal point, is 2.4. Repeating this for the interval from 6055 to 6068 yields 0.6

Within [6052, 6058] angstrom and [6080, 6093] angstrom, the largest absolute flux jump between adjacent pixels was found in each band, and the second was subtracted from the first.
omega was 4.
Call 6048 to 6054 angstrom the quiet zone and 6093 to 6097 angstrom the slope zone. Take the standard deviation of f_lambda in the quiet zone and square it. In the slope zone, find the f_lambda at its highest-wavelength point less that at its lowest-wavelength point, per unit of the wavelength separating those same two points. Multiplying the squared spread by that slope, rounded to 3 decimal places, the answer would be 0.001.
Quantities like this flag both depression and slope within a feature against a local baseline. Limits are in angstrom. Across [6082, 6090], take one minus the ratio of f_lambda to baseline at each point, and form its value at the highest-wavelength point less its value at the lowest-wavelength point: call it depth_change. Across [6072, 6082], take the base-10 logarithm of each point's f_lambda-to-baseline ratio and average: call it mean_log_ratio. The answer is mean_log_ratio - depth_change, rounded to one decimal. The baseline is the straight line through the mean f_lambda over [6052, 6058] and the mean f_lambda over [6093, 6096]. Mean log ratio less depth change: 0.1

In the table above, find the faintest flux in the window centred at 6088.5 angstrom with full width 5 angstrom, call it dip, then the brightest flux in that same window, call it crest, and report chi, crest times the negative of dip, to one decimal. -1.7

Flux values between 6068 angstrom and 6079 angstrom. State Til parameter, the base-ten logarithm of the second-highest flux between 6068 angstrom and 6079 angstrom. 0.14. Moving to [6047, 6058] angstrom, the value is 0.18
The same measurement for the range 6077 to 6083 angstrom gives 0.20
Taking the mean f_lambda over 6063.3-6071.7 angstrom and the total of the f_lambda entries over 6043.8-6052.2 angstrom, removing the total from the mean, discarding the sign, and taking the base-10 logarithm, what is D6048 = 0.77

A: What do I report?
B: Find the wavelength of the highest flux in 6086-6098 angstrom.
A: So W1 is 6096.23 angstrom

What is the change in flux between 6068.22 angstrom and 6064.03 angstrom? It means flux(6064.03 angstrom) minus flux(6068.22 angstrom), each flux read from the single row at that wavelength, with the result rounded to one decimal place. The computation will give -0.6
